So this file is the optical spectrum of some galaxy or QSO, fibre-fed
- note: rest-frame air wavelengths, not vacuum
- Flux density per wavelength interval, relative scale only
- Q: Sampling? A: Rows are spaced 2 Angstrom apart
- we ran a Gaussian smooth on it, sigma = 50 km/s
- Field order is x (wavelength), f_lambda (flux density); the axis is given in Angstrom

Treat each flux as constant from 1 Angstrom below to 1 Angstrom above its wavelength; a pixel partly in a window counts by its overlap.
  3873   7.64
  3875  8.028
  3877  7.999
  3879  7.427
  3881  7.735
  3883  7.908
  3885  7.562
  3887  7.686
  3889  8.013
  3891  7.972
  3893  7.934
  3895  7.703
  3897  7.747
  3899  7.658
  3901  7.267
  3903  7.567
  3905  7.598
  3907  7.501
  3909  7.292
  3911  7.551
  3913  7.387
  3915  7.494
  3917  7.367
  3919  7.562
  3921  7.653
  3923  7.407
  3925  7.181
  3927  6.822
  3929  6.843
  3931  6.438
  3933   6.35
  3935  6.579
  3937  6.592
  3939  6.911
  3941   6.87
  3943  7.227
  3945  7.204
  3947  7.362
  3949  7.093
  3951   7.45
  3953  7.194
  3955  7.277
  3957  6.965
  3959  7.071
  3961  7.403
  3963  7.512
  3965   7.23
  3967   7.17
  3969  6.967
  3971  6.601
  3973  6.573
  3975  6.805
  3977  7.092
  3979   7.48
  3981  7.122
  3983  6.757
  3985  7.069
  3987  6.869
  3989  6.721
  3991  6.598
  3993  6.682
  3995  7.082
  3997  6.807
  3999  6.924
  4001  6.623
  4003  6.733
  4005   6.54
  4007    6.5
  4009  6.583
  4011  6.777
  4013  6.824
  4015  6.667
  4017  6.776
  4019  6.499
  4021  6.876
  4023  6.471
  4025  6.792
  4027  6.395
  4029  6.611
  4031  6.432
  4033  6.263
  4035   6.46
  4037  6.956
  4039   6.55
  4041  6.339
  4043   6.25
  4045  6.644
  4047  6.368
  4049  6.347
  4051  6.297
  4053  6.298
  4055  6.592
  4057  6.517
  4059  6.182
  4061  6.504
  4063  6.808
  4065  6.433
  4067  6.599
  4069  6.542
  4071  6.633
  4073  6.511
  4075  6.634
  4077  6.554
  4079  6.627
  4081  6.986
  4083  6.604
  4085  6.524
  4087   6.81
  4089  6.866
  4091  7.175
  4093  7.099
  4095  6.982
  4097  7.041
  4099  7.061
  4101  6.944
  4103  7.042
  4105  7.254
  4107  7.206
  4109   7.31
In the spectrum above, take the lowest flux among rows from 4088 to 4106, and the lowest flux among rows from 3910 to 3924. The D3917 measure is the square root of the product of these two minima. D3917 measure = 7.1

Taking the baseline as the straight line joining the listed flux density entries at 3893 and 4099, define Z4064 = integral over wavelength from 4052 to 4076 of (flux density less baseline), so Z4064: -17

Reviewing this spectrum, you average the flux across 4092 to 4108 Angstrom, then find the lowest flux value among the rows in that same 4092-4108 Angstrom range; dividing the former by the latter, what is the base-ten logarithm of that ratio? 0.0083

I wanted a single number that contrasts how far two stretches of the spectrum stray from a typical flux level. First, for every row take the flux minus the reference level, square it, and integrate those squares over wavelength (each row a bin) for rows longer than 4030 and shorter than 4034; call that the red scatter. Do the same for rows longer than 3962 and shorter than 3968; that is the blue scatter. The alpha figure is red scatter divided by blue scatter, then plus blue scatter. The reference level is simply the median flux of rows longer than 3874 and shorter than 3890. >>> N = 6.8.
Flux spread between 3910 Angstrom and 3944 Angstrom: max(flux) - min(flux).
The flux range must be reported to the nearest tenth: 1.3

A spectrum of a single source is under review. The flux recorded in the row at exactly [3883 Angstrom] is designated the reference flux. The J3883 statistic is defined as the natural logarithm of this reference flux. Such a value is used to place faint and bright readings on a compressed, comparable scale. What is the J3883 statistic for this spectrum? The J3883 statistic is 2.07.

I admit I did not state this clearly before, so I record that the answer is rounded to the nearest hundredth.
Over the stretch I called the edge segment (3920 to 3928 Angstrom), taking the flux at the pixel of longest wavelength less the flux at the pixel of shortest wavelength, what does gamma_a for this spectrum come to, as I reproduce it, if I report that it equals -0.83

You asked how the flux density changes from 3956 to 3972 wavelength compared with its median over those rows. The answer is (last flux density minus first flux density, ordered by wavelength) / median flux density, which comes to -0.051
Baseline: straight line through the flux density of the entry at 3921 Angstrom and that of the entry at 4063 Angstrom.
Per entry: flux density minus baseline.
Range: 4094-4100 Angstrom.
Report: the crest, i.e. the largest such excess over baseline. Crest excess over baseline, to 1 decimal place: 0.5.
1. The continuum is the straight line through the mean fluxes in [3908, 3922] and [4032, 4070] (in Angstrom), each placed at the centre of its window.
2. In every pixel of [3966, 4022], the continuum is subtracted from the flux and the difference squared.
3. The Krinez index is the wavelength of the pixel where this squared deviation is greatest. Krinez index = 3979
